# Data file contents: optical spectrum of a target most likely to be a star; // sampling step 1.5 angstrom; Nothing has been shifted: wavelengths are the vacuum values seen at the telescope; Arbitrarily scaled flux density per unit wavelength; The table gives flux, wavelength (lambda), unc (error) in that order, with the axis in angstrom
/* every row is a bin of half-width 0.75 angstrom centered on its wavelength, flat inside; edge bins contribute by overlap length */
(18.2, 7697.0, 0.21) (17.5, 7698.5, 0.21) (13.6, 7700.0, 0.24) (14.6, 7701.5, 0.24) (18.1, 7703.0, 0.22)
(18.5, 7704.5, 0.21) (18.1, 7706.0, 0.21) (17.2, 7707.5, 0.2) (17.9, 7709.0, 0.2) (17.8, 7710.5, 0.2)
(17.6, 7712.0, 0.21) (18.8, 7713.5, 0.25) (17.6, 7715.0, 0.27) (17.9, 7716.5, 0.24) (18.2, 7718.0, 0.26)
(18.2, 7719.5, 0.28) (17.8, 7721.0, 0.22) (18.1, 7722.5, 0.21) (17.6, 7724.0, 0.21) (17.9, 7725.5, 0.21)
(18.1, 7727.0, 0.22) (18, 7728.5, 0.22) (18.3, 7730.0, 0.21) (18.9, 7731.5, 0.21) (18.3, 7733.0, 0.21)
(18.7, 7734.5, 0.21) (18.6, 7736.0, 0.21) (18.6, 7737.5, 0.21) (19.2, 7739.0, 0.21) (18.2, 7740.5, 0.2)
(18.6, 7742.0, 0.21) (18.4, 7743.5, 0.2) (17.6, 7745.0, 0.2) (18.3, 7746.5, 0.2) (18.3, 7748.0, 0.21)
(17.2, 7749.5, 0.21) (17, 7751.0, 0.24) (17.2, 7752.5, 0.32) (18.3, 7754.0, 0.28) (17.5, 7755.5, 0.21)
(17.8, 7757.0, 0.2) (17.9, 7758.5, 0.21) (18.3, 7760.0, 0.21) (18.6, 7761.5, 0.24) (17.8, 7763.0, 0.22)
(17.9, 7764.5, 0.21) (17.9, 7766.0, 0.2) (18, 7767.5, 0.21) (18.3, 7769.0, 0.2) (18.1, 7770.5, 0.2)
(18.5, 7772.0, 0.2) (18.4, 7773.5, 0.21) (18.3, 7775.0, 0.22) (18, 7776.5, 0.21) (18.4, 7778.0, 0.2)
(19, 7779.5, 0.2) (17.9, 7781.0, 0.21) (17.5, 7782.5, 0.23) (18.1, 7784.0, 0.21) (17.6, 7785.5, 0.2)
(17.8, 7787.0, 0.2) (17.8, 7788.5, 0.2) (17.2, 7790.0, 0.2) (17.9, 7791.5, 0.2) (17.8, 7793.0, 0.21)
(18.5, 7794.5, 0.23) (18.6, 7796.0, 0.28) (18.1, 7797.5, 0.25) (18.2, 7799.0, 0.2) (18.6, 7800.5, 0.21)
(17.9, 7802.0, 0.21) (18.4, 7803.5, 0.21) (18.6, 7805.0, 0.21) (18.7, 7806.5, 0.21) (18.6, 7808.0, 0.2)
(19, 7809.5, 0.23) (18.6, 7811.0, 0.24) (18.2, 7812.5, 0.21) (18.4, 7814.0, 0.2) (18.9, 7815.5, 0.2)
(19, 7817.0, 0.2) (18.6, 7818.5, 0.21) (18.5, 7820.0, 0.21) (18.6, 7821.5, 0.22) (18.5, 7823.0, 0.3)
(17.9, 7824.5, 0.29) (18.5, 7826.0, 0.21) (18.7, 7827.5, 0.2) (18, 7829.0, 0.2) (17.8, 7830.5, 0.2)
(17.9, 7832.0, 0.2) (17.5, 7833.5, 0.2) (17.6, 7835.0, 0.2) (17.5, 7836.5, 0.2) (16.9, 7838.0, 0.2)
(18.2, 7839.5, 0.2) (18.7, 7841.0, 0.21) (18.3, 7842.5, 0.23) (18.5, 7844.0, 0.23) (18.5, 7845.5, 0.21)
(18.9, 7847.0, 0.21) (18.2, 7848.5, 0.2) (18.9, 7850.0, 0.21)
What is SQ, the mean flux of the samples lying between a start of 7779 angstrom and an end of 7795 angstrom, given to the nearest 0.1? 17.9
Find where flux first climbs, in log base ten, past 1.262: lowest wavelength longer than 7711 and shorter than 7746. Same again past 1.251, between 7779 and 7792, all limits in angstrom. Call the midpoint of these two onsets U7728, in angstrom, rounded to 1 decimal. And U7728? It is 7746.5 angstrom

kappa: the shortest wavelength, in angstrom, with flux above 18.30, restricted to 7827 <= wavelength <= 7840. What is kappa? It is 7827.5 angstrom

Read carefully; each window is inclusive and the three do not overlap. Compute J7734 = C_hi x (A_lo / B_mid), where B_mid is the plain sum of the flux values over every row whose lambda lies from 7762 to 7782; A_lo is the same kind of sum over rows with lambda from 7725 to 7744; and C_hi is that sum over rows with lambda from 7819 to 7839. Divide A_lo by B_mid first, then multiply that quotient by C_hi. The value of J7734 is 237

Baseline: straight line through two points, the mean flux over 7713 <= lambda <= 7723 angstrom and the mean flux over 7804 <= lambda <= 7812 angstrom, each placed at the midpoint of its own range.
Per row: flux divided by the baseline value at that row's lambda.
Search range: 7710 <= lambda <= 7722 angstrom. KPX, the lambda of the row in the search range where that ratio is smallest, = 7715.0 angstrom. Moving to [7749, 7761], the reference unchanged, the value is 7751.0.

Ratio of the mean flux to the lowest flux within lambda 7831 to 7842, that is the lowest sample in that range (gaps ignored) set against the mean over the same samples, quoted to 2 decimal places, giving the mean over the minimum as 1.05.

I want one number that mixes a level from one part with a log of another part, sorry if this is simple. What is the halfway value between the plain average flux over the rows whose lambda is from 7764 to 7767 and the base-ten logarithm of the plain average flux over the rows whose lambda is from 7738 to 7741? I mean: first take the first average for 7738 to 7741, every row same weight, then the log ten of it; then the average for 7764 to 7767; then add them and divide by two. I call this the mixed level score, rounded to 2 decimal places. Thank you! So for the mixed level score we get 9.59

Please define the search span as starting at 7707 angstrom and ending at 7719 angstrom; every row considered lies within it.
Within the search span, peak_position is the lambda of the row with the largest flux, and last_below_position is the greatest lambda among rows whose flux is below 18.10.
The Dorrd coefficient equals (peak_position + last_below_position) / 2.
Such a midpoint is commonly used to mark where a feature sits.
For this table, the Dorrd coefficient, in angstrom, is 7715.0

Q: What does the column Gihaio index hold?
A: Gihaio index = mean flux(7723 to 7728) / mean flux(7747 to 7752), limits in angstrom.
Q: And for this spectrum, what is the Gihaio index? 1.02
